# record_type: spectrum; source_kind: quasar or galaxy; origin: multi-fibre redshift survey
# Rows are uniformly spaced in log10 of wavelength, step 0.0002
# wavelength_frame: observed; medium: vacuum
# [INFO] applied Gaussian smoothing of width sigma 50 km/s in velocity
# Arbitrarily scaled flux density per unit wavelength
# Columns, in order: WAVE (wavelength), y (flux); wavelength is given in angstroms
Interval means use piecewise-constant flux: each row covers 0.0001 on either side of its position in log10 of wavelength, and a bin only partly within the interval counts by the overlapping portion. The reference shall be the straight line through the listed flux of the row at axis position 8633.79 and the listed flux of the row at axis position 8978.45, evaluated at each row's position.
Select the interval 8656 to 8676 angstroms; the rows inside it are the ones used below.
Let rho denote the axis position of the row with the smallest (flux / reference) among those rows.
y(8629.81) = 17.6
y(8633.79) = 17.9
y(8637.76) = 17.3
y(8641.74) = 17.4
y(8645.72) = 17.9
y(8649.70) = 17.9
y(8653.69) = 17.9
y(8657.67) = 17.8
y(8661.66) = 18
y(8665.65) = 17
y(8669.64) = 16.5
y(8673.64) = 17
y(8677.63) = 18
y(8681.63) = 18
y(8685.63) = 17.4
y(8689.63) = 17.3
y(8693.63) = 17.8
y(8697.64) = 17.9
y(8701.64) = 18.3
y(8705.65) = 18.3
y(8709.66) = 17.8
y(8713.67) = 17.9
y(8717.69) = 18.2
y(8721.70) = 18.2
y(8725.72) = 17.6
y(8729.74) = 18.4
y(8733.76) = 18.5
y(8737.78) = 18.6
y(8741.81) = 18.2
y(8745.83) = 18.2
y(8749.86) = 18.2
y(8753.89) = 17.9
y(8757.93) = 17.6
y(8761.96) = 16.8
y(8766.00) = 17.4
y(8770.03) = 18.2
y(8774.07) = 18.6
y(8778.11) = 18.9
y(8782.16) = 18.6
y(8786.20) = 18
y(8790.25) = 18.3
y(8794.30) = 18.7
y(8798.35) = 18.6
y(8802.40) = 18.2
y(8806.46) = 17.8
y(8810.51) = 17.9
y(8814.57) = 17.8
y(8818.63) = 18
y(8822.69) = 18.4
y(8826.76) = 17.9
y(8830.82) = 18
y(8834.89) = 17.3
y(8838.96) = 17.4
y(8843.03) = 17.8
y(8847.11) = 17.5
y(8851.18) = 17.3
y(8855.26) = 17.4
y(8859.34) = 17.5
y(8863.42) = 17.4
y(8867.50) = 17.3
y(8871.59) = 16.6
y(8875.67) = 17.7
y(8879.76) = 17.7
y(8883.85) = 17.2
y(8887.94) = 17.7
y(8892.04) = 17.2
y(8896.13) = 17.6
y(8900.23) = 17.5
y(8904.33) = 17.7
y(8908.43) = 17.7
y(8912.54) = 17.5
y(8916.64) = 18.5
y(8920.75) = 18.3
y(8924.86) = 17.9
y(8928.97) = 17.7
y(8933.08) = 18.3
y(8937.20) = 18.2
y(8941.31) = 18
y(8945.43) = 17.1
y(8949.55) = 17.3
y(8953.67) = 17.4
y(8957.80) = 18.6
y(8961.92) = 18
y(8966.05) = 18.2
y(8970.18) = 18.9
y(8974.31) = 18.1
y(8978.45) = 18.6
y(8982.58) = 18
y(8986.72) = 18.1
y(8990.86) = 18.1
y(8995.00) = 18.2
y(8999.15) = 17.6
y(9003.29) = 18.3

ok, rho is 8669.64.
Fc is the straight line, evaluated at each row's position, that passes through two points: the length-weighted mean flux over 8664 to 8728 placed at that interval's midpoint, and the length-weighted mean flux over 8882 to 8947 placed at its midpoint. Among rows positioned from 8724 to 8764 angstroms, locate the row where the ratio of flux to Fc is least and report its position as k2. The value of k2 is 8761.96 angstroms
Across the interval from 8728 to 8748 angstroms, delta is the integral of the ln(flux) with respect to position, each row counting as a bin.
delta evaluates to 58.2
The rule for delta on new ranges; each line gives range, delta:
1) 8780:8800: 58.3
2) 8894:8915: 60.3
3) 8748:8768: 57.3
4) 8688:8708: 57.7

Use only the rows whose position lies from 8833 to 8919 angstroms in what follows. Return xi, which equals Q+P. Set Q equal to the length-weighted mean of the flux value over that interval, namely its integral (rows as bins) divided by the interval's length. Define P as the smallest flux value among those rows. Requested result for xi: 34.1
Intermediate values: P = 16.6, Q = 17.5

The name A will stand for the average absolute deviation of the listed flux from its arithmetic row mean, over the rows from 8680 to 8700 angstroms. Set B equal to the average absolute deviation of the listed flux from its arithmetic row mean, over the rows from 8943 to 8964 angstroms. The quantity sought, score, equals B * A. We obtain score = 0.13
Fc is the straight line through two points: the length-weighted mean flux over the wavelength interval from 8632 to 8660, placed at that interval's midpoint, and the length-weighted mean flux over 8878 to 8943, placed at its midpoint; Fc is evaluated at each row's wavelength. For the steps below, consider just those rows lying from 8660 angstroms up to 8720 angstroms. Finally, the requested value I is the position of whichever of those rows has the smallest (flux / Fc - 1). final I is 8669.64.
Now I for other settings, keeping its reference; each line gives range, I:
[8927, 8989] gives 8945.43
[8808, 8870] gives 8867.50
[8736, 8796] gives 8761.96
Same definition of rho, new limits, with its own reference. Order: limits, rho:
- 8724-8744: 8725.72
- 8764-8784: 8766.00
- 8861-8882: 8871.59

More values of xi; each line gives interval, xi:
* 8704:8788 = 34.9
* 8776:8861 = 35.3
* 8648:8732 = 34.3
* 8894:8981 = 35.1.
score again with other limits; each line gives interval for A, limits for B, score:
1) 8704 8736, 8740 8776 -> 0.11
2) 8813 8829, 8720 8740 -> 0.05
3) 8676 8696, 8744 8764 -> 0.12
